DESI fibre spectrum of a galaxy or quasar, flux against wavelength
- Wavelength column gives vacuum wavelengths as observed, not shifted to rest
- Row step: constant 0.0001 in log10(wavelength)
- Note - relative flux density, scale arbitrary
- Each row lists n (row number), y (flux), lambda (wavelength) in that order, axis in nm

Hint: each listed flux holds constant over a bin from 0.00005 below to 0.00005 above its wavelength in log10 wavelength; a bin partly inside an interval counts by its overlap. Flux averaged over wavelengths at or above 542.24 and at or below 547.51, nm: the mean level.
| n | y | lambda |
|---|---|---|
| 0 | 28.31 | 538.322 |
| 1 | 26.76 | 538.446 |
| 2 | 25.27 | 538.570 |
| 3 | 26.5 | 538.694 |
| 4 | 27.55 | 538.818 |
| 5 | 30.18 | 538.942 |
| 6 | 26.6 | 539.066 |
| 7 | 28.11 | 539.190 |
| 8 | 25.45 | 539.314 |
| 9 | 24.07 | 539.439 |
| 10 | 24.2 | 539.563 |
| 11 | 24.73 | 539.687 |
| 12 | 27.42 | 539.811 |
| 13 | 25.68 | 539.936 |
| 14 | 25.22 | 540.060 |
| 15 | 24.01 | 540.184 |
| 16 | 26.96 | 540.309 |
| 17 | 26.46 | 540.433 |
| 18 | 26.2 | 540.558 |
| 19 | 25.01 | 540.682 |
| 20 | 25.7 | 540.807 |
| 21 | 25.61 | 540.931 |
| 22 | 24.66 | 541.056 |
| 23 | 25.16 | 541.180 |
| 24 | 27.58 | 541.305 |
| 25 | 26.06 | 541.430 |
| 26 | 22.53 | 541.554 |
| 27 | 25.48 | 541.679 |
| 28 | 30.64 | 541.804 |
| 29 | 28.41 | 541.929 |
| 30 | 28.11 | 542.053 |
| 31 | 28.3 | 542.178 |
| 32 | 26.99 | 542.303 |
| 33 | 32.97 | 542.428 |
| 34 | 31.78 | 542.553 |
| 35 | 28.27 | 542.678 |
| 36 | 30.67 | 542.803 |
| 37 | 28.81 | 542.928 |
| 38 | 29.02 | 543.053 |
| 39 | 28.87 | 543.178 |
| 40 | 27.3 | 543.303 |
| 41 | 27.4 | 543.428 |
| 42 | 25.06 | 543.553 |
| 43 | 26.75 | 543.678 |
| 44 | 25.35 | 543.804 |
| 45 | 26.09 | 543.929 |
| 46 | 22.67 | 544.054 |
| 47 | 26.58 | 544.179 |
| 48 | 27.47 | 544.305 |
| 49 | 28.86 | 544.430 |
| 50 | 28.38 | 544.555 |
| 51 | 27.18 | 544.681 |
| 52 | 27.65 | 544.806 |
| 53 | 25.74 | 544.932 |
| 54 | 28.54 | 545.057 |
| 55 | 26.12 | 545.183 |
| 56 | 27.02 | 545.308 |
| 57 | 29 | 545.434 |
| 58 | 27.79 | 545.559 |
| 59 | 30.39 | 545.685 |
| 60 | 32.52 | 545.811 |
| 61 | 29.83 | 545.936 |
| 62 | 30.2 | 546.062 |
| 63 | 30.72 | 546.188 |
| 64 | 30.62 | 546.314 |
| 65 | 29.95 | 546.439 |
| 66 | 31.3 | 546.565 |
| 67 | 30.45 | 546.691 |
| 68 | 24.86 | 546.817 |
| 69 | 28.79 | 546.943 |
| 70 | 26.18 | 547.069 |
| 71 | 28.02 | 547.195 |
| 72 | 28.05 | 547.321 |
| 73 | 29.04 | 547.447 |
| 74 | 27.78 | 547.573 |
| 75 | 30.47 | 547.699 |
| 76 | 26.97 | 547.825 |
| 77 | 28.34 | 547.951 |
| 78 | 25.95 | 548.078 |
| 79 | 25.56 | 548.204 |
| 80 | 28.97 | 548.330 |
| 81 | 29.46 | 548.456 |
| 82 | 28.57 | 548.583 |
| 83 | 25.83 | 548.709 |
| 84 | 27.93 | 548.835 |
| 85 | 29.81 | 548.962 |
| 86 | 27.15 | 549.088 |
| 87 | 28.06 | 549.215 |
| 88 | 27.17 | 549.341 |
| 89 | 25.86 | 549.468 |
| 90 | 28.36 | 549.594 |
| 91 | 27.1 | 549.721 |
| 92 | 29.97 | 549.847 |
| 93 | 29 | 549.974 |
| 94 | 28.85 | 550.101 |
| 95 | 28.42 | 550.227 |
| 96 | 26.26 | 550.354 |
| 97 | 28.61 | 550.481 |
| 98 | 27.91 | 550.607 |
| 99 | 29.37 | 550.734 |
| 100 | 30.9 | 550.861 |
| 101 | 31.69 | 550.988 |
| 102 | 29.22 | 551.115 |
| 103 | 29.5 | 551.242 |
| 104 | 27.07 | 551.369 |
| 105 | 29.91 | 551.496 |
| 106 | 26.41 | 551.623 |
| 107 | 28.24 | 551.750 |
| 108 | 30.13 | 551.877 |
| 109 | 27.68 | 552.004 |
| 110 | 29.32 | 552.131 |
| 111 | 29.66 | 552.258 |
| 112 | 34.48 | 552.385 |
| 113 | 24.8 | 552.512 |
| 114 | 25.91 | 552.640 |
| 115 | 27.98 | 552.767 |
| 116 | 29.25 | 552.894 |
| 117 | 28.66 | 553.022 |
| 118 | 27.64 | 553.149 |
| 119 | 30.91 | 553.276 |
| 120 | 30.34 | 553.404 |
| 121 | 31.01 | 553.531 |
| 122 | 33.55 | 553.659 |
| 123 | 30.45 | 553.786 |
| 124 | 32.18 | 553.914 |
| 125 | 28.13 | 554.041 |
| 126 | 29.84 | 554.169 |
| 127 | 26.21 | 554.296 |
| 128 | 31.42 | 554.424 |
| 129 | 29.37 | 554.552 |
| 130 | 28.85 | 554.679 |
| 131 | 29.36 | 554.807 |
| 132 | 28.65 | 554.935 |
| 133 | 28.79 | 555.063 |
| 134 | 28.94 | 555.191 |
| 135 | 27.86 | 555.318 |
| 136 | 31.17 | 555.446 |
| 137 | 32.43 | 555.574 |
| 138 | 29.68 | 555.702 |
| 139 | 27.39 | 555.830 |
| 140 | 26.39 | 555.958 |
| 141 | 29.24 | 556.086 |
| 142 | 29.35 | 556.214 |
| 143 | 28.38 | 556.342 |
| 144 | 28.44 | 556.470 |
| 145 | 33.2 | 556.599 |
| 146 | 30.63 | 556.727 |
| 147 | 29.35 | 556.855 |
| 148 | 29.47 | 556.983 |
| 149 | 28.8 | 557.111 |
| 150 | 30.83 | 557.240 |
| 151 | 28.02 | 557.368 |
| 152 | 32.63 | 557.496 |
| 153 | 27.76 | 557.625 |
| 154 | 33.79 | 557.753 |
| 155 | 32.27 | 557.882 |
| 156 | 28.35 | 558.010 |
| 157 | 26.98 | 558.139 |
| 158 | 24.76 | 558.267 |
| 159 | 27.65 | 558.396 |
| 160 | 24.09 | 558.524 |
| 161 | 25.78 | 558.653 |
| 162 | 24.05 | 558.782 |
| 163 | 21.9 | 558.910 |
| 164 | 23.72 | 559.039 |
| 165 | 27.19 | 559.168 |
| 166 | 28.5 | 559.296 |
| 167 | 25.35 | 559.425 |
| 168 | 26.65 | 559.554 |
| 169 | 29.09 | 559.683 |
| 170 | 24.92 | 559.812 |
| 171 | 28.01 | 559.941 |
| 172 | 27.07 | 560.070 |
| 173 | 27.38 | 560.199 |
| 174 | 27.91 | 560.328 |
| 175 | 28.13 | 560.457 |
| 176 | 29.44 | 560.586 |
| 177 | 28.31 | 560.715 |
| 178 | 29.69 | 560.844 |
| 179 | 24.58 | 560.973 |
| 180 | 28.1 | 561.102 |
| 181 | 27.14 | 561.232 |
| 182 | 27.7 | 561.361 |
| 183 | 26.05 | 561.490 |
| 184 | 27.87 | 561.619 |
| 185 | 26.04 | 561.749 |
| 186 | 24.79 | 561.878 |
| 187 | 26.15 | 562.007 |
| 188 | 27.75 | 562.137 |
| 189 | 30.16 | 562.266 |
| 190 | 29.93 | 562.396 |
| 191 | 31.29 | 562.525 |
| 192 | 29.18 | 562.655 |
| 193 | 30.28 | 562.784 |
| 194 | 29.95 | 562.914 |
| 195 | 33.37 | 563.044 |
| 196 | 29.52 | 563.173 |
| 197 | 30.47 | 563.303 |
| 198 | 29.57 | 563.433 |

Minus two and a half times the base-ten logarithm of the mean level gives -3.63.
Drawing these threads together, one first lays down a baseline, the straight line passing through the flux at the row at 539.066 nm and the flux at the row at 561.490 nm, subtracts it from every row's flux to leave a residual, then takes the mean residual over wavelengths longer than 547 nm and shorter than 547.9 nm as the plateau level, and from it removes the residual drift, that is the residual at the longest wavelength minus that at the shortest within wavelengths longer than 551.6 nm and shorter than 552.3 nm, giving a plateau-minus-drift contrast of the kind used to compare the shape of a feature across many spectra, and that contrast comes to -1.6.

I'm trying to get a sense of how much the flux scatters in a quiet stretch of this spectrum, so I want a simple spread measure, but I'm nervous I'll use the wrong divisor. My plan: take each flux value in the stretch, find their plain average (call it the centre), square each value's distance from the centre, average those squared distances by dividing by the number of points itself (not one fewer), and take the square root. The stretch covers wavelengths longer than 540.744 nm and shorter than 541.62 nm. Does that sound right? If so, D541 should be 1.42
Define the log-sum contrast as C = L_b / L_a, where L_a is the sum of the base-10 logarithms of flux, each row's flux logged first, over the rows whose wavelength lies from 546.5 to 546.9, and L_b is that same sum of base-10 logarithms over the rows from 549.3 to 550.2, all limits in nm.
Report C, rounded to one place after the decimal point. 2.3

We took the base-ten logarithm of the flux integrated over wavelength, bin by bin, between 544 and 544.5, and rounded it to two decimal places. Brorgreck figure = 1.12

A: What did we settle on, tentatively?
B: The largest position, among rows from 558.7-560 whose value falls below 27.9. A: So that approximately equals 559.812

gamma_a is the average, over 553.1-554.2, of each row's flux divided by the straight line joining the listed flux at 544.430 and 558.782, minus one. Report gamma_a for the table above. 0.18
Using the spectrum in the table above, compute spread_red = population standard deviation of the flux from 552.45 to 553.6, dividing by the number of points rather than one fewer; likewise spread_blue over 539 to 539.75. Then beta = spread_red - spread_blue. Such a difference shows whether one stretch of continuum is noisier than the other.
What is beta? 0.6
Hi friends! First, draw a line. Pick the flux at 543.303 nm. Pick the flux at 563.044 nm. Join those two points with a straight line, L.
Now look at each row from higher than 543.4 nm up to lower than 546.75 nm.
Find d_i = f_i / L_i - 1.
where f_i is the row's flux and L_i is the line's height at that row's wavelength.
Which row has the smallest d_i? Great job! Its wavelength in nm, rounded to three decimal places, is 544.054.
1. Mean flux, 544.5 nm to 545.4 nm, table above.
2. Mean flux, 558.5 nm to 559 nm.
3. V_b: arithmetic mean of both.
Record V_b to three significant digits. 25.6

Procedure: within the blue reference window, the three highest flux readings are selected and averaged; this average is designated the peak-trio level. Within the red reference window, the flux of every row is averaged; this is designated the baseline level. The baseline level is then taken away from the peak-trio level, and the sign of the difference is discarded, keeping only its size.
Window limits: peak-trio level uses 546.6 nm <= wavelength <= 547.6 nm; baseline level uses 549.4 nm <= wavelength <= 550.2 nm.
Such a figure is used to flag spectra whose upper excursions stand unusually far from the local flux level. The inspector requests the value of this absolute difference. 1.2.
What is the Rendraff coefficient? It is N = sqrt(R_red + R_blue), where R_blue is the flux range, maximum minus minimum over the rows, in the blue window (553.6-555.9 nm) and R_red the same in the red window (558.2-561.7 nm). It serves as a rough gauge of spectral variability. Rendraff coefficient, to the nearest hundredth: 3.89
